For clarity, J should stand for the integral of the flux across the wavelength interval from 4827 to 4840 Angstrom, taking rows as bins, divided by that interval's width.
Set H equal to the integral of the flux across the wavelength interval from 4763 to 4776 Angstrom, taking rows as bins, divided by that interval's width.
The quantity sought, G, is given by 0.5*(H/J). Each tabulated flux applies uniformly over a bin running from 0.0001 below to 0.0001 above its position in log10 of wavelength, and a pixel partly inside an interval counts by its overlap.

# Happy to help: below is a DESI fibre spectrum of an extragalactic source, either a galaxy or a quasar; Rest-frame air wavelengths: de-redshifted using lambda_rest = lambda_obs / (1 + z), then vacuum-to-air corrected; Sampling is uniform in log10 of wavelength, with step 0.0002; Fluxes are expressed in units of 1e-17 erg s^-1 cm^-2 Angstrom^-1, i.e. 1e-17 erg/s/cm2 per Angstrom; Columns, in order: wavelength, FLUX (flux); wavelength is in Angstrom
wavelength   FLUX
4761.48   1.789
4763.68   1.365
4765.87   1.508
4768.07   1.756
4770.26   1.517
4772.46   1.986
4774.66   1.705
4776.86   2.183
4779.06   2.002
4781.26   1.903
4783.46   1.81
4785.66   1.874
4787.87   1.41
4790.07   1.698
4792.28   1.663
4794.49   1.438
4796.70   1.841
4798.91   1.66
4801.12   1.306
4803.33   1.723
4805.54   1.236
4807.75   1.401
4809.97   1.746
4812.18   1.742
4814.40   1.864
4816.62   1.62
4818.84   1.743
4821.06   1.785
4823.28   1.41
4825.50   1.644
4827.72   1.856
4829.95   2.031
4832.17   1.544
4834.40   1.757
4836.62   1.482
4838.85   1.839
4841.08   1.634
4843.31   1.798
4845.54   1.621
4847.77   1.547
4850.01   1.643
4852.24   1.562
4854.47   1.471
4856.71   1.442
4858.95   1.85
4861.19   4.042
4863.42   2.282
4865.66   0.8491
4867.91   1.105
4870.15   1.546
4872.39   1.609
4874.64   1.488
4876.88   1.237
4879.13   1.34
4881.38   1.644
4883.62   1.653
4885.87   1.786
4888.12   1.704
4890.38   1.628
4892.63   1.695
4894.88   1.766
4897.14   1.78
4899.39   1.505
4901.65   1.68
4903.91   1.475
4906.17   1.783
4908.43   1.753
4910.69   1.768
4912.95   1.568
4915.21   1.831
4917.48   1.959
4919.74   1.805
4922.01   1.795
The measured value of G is 0.474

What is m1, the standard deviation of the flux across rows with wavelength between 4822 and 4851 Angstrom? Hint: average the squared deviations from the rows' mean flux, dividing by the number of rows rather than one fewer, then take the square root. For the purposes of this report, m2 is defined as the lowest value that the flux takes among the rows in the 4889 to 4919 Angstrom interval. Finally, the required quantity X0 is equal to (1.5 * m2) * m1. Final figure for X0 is 0.37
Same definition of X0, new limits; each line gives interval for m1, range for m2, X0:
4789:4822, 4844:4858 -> 0.41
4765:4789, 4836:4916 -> 0.29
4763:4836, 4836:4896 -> 0.28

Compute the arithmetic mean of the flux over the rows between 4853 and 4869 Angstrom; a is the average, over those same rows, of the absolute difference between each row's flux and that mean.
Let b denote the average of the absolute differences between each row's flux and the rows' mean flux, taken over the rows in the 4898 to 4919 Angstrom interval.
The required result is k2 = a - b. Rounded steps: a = 0.74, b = 0.13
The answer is 0.6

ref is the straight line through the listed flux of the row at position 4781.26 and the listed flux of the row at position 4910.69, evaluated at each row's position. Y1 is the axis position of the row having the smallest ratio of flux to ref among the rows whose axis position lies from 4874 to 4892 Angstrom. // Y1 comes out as 4876.88 Angstrom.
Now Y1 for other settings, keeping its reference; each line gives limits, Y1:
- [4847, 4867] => 4865.66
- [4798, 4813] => 4805.54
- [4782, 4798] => 4787.87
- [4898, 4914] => 4903.91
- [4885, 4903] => 4899.39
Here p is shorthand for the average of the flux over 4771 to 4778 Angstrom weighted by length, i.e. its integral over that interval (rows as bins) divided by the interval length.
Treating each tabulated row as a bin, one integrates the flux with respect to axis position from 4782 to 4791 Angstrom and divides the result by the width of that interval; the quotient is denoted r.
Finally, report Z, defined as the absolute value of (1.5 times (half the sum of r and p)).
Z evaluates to 2.7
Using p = 1.93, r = 1.71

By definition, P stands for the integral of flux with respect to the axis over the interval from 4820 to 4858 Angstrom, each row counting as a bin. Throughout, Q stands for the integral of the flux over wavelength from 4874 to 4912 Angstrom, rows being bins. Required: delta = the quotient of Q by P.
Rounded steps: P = 62.8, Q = 62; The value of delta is 0.99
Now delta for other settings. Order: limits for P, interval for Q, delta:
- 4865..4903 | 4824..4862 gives 1.16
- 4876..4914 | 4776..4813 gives 1.00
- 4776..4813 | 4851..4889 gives 1.03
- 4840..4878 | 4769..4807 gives 1.01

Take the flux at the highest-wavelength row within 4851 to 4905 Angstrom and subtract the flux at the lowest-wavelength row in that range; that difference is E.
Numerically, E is -0.09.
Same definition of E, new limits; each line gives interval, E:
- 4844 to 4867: -0.77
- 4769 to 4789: -0.11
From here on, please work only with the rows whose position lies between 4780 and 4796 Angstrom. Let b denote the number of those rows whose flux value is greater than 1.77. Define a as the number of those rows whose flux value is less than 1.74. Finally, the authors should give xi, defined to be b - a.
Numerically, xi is -1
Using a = 4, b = 3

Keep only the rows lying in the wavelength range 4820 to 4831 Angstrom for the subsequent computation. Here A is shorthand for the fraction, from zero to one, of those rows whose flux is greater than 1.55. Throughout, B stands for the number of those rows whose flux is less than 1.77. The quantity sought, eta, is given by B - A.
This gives 1.2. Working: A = 0.80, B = 2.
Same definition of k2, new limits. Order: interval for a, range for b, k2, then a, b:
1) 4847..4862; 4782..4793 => 0.5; 0.60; 0.12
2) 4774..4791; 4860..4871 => -0.8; 0.17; 0.96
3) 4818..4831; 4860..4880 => -0.5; 0.15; 0.64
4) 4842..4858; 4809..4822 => 0.0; 0.09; 0.05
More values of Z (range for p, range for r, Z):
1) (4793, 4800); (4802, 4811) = 2.4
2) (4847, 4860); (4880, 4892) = 2.4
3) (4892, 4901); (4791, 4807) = 2.4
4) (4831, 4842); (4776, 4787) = 2.7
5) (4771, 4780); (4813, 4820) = 2.8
